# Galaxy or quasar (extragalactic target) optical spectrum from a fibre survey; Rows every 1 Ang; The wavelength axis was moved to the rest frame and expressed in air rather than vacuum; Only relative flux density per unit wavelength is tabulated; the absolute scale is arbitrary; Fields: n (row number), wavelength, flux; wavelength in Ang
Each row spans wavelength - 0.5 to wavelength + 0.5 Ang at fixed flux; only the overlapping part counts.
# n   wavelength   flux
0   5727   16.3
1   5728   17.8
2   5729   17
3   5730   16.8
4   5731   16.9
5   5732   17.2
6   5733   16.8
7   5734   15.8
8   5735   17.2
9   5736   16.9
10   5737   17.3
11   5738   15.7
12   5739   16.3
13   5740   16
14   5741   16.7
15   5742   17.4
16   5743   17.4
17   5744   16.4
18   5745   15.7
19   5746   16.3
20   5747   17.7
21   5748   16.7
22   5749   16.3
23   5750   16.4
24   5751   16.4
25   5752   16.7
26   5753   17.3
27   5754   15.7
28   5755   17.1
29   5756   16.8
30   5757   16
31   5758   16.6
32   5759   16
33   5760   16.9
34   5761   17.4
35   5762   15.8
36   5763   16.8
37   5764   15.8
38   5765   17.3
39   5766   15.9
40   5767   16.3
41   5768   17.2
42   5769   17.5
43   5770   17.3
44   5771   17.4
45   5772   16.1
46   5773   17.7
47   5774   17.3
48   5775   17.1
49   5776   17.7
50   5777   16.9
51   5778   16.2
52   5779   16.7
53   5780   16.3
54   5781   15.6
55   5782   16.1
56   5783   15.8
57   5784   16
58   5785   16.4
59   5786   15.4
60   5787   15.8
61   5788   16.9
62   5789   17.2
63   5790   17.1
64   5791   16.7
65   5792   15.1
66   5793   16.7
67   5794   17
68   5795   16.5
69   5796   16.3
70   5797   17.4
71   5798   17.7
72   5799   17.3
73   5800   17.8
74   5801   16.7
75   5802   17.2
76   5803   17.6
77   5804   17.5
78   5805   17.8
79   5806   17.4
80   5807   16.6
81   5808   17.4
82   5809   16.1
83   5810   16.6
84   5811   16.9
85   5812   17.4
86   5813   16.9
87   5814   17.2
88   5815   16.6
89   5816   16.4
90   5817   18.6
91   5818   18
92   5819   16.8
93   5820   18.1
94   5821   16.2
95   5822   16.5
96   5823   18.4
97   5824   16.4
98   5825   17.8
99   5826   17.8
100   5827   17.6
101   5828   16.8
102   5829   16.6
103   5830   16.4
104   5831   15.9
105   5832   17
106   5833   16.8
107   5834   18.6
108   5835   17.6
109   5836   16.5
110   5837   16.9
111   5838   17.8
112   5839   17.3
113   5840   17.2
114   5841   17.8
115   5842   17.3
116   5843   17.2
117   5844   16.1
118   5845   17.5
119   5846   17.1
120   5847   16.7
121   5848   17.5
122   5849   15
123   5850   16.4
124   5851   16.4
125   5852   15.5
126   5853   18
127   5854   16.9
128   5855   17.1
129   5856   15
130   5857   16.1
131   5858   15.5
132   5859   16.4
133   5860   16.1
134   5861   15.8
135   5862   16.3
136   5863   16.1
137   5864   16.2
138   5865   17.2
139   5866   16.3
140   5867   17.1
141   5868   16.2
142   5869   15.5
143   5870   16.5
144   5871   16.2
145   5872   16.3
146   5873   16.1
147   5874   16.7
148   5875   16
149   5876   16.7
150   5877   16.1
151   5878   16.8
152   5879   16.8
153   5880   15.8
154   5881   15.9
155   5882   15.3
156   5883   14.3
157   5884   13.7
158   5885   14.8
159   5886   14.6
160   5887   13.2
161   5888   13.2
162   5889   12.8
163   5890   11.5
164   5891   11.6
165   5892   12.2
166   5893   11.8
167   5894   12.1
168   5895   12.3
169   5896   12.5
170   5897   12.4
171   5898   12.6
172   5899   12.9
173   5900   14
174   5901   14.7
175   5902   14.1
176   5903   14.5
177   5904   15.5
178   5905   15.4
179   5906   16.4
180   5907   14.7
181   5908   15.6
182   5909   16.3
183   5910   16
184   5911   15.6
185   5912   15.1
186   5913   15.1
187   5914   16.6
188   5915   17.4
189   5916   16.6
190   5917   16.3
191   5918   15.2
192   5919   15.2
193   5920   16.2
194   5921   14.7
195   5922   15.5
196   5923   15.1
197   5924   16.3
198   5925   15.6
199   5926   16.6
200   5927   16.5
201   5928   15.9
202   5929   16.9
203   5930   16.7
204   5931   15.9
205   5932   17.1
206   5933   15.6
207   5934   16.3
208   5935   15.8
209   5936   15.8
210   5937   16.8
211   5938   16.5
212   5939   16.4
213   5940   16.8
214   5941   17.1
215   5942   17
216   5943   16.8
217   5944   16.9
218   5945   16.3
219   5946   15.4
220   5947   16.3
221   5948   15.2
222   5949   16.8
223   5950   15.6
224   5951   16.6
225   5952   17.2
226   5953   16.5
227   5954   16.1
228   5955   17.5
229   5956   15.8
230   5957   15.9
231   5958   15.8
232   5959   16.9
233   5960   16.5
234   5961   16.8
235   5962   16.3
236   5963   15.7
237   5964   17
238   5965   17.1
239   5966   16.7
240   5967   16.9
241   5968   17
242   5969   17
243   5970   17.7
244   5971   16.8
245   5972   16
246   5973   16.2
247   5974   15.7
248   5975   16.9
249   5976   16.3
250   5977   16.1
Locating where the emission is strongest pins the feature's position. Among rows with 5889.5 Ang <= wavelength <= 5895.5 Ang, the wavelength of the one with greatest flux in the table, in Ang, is 5895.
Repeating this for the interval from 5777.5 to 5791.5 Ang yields 5789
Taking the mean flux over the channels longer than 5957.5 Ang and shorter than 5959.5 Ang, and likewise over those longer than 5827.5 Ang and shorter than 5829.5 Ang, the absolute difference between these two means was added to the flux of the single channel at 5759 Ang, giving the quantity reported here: 16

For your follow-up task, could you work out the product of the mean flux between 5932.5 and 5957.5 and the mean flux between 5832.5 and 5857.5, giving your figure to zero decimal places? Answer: 276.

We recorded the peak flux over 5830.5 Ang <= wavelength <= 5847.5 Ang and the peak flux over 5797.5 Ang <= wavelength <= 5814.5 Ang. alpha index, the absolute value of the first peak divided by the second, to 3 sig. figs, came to 1.04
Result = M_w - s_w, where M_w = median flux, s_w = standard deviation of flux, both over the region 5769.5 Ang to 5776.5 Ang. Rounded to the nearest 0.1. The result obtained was 16.8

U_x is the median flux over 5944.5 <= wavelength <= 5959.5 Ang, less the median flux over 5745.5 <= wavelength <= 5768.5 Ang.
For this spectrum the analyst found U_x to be -0.30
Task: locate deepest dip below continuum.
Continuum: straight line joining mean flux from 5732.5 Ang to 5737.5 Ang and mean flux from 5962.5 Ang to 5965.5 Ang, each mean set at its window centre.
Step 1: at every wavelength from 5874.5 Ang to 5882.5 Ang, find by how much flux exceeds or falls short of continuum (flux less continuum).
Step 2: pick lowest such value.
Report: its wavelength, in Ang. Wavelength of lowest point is 5882 Ang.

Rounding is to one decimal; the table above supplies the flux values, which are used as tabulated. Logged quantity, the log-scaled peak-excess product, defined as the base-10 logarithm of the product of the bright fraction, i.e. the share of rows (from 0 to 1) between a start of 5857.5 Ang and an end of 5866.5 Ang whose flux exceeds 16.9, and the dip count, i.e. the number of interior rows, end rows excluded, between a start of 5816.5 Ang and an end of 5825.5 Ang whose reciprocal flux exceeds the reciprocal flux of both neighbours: -0.5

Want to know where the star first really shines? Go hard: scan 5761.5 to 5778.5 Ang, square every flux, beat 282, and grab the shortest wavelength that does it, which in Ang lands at 5763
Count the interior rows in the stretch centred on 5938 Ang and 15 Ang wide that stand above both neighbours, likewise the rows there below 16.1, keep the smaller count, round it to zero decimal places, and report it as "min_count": 4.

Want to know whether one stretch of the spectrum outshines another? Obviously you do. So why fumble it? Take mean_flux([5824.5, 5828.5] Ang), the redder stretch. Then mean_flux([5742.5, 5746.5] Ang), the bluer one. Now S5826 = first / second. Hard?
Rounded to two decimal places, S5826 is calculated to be 1.06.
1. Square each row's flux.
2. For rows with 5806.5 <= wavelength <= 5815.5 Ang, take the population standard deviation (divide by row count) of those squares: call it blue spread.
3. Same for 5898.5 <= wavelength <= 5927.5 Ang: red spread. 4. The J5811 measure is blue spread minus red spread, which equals -15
